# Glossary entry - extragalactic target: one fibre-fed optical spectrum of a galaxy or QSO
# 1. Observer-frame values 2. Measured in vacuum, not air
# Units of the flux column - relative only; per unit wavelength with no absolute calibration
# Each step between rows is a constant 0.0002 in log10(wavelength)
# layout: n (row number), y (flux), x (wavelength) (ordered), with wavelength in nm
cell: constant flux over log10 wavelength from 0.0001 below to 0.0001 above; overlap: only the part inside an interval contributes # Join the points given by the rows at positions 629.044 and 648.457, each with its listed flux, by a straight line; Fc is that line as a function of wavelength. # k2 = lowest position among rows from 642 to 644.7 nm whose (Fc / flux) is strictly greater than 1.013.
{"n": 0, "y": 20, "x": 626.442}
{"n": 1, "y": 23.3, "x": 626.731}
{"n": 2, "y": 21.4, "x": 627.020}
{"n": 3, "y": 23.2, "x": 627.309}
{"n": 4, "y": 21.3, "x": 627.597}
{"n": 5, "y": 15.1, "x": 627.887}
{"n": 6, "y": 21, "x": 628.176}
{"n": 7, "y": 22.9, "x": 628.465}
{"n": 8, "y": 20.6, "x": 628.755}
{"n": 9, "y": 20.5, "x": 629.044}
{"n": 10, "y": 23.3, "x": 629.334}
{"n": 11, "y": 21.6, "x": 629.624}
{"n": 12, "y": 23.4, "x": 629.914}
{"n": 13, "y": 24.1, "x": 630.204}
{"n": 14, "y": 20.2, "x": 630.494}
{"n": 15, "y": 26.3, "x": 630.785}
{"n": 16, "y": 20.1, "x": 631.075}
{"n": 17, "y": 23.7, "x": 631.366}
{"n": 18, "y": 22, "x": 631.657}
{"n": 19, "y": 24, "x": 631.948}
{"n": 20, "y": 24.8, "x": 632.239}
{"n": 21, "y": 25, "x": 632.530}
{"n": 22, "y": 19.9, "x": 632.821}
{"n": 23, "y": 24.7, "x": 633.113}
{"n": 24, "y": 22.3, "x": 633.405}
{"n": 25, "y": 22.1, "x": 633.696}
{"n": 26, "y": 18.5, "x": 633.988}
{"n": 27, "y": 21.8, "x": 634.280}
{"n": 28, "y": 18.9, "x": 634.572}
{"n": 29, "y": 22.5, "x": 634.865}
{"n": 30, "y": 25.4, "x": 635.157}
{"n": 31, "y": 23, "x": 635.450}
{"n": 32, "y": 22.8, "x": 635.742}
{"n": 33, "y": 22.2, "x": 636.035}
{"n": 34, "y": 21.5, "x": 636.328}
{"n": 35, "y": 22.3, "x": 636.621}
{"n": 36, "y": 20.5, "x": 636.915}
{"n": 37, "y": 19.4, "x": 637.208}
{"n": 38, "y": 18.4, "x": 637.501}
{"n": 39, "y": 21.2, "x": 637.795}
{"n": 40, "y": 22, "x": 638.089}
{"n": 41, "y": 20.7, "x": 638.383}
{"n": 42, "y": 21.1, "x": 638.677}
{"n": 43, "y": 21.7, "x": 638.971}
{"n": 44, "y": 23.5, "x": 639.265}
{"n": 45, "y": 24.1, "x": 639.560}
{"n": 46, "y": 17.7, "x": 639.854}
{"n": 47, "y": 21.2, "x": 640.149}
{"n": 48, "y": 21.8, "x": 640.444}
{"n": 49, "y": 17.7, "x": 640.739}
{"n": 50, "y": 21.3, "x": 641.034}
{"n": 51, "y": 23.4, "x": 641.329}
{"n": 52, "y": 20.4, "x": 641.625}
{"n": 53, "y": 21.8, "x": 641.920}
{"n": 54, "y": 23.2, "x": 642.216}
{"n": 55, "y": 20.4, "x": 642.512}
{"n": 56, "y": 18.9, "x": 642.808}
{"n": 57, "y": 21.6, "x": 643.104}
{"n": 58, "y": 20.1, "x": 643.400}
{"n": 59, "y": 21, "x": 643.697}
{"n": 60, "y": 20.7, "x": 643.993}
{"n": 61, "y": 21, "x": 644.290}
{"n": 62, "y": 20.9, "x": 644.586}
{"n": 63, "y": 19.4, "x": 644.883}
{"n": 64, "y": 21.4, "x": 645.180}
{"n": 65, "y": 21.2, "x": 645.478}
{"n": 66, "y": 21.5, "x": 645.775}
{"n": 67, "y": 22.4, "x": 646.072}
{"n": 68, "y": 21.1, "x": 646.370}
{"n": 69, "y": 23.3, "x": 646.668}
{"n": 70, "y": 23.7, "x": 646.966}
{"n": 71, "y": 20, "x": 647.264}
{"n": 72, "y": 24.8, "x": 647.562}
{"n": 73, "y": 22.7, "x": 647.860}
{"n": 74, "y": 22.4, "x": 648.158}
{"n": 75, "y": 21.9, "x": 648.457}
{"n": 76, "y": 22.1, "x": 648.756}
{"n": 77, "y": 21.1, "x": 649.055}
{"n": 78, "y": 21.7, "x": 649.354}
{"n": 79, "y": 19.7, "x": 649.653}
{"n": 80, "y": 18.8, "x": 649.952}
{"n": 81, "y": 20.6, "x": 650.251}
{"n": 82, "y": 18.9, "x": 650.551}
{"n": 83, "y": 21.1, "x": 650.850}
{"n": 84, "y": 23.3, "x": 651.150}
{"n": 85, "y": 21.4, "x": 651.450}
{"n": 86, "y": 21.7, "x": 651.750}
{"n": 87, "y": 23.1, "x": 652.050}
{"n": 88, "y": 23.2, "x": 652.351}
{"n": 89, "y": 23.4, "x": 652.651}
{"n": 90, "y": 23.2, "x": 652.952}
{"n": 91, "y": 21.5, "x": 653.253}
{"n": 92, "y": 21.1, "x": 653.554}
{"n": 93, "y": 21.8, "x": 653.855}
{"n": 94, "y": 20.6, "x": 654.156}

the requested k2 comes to 642.512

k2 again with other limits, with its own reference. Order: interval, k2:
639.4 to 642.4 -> 639.854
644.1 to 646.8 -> 644.290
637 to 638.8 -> 637.208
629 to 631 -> 630.494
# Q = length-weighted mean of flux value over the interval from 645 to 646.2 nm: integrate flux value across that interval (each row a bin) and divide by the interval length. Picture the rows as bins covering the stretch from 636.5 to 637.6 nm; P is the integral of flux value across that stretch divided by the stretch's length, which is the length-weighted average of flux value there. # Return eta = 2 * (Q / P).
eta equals 2.14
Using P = 20.2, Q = 21.6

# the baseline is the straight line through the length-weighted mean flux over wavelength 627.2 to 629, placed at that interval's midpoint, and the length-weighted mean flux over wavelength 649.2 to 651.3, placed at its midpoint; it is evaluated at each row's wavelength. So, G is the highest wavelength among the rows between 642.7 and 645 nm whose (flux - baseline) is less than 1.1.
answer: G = 644.883 nm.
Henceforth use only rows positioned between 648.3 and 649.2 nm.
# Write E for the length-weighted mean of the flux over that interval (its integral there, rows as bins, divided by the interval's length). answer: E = 21.7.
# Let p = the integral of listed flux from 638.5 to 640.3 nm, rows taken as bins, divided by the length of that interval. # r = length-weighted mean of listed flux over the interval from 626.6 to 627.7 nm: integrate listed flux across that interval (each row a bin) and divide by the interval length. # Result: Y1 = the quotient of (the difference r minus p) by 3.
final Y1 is 0.3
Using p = 21.5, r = 22.3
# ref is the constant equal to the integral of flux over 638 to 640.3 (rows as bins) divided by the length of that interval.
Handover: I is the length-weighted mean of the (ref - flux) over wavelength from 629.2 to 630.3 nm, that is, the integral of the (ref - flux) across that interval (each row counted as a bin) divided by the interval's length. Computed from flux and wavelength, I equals -1.6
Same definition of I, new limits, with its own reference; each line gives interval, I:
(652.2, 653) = -1.8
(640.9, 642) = -0.2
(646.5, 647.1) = -1.9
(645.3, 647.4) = -0.4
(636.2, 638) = 0.9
